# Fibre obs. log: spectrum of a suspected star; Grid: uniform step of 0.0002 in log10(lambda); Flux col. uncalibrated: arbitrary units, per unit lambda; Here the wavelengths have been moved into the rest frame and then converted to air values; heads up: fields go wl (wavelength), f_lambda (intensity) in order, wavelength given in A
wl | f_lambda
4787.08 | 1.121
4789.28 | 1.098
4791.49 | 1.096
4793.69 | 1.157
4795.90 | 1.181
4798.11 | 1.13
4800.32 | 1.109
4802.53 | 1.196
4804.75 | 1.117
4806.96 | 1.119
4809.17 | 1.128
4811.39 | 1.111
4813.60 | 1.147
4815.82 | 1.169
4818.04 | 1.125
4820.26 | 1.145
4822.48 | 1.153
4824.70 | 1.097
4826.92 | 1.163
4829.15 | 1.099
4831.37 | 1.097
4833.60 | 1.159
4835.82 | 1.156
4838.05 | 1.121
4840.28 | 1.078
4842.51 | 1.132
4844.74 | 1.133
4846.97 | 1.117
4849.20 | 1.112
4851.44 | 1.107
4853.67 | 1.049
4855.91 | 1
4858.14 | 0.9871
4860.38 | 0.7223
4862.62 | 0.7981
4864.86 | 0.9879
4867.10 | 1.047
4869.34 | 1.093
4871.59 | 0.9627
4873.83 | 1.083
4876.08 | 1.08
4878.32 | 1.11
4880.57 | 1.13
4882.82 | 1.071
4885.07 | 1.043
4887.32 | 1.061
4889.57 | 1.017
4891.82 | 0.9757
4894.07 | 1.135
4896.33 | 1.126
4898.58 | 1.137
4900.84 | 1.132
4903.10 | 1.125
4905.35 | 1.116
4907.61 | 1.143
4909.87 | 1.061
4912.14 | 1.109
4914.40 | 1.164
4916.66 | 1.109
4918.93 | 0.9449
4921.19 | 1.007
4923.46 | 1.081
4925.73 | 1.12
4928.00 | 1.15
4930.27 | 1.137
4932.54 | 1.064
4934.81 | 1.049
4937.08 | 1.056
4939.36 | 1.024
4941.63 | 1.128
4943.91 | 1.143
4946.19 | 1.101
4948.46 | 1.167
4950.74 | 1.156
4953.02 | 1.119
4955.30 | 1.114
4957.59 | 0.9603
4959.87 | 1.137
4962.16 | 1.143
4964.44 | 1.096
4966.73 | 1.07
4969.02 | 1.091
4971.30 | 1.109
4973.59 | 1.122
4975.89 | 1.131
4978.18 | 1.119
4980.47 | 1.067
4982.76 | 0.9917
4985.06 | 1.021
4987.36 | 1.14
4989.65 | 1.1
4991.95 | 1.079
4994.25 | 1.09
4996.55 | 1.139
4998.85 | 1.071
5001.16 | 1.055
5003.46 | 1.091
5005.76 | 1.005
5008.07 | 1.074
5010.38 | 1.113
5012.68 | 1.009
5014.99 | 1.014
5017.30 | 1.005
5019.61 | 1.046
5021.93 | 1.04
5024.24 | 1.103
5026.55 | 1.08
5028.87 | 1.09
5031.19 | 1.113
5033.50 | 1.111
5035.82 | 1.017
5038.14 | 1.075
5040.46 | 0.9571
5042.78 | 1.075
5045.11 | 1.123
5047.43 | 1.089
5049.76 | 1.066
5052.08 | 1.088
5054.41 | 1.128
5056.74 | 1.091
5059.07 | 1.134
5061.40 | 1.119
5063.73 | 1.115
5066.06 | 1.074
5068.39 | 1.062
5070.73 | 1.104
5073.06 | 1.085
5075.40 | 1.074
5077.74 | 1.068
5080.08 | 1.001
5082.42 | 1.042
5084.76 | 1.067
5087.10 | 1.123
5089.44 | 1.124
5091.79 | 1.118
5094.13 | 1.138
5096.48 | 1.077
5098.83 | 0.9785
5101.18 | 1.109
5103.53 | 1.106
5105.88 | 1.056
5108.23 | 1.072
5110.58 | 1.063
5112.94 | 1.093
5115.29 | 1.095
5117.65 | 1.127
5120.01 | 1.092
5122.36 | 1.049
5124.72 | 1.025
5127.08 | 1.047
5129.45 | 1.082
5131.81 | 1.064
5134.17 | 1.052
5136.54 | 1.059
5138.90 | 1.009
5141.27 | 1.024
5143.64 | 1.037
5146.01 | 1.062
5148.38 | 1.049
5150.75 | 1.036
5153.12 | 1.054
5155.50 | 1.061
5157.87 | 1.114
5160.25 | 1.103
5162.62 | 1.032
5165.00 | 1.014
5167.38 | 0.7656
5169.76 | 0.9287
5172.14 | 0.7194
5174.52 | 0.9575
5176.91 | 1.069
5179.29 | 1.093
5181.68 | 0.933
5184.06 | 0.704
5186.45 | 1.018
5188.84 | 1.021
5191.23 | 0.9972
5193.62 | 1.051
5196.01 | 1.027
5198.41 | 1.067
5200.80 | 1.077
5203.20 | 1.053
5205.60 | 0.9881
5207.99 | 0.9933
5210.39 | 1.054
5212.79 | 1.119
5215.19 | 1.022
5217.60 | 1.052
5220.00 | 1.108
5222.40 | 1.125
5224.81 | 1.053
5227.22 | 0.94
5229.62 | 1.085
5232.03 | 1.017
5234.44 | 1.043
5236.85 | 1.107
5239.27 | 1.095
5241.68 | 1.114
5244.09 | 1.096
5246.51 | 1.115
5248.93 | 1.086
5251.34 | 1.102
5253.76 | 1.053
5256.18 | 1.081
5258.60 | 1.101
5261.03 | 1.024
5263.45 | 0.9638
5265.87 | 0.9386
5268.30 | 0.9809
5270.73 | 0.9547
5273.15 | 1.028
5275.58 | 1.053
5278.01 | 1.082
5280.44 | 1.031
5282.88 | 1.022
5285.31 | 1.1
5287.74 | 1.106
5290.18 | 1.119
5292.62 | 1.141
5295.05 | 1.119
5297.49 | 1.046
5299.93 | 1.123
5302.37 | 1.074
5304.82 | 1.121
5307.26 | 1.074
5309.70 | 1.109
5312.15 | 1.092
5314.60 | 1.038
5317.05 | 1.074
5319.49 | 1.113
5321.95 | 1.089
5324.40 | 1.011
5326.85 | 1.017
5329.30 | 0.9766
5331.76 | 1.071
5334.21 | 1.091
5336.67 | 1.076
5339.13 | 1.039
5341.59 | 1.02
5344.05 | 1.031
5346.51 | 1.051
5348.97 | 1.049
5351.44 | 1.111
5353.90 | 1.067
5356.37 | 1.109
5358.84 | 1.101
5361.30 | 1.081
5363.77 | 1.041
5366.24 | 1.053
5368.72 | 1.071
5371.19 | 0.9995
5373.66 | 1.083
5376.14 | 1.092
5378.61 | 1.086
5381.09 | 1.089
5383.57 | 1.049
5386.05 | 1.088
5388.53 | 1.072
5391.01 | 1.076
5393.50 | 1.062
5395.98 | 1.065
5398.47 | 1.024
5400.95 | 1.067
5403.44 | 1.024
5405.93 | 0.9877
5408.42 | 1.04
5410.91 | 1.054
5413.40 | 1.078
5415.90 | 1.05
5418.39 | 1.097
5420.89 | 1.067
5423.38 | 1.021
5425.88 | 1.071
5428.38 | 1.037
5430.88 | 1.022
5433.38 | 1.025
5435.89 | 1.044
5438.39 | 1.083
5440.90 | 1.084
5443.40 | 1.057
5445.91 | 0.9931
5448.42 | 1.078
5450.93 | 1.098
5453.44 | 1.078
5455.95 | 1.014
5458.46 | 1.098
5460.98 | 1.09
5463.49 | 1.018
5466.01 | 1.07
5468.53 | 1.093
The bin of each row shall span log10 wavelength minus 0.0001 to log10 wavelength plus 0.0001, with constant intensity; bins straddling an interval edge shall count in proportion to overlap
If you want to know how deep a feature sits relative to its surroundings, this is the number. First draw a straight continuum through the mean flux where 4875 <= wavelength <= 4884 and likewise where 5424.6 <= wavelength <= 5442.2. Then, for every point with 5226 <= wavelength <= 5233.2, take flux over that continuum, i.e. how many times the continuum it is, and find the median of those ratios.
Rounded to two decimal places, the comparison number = 0.95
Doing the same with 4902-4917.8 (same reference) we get 1.02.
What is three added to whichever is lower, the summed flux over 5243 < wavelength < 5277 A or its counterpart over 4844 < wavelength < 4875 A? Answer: 17.2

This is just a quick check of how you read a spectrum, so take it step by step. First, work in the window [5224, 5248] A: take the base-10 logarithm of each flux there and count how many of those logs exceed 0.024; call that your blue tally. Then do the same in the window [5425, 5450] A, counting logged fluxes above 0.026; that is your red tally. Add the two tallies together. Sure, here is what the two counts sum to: 10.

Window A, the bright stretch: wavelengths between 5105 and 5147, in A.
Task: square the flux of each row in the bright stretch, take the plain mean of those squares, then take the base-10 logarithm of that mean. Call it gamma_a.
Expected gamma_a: 0.052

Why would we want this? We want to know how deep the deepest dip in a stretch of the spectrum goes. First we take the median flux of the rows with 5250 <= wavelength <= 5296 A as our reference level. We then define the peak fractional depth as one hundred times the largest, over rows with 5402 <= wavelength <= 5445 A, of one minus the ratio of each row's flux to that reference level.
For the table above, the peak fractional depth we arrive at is 6.2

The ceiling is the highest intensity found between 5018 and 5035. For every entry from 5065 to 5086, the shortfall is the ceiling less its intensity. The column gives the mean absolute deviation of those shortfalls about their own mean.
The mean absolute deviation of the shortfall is 0.019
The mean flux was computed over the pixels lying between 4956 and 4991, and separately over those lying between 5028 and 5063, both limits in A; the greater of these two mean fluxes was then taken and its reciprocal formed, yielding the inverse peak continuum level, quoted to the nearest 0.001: 0.920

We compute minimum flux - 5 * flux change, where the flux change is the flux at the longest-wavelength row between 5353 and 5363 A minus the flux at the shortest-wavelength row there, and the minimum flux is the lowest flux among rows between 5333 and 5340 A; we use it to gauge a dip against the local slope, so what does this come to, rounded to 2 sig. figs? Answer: 0.97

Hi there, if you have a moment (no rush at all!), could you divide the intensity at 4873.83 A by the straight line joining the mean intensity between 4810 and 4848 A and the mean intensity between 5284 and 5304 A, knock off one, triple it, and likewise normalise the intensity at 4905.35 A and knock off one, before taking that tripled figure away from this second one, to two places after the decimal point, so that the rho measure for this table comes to 0.11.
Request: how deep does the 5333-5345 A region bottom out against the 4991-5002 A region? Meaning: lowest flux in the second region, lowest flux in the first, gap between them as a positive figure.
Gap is 0.035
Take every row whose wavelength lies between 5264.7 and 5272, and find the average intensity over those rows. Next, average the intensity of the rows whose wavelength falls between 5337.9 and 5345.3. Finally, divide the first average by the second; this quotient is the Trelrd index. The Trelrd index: 0.93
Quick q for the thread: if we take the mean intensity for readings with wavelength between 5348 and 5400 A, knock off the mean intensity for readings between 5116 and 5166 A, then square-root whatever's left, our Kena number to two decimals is 0.11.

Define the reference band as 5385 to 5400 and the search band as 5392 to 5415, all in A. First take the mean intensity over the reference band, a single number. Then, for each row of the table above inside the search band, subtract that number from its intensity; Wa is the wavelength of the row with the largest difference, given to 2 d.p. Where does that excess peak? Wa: 5413.40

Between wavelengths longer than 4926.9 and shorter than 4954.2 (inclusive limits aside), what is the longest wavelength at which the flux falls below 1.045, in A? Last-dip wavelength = 4939.36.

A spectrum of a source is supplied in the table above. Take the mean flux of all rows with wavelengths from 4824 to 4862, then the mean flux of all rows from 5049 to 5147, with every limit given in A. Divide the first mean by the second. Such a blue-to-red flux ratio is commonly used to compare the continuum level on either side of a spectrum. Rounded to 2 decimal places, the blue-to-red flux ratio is 1.00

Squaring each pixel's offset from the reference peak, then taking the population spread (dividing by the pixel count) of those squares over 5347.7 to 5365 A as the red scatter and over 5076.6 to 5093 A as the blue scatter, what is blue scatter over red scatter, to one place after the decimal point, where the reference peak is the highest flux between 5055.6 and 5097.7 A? 1.9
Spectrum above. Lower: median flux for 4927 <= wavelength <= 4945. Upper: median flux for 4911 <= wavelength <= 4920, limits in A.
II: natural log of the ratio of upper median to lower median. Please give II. 0.012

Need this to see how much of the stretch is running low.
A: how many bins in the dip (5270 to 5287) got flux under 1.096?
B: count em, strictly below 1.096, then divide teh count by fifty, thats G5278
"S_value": 0.120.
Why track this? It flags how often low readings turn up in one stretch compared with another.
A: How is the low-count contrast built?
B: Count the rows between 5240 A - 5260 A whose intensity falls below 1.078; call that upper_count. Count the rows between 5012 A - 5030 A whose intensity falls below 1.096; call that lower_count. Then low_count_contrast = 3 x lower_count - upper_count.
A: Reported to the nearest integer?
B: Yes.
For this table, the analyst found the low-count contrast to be 20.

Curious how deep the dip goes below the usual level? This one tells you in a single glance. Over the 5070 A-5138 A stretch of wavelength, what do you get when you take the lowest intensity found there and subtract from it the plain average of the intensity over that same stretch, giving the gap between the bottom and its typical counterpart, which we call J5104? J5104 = -0.10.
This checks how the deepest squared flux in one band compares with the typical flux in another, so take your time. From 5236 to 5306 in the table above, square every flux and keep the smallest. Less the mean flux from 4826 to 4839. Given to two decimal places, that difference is -0.25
